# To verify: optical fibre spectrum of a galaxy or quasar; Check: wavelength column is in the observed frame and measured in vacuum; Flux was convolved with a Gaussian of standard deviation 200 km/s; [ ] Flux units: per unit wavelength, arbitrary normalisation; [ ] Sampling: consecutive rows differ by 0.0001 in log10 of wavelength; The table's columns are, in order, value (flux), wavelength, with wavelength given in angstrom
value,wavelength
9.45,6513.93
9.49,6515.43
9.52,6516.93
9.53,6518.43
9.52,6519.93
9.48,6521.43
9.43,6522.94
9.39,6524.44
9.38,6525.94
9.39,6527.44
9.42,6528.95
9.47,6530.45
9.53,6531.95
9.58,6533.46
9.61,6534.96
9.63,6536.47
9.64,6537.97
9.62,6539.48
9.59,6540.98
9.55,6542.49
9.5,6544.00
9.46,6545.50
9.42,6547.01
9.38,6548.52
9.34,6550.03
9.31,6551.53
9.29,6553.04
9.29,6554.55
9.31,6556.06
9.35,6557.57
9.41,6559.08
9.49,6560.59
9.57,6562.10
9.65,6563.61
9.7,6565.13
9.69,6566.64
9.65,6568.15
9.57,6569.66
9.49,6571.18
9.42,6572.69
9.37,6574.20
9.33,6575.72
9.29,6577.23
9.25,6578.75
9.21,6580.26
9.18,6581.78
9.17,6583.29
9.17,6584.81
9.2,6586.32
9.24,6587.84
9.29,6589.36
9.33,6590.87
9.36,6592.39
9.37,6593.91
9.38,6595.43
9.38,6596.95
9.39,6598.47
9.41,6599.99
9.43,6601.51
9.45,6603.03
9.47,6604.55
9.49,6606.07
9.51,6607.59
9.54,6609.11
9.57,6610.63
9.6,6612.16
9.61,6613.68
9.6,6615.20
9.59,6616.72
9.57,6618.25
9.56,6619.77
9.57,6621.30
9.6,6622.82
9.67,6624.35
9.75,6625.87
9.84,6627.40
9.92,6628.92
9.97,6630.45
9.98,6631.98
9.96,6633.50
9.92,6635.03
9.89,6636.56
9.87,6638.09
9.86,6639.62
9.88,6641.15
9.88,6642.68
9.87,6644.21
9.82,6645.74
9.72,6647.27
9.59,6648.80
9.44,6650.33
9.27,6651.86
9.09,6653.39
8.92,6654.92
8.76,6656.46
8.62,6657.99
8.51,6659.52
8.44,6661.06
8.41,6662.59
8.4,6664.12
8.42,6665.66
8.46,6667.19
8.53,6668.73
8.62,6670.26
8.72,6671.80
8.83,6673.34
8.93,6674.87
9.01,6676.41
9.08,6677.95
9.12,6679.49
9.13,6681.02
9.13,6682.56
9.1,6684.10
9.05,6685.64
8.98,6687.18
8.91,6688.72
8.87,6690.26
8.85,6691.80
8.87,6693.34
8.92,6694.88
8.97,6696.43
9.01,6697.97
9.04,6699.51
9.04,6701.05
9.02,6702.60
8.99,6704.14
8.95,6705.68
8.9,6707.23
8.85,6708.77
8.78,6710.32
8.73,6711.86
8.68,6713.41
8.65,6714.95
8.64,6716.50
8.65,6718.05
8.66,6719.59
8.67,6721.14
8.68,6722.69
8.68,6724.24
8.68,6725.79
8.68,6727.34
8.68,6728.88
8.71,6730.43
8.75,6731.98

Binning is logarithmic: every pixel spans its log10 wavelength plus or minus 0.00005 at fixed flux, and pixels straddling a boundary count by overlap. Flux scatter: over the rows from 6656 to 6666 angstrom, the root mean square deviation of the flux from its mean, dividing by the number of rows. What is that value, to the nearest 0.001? 0.125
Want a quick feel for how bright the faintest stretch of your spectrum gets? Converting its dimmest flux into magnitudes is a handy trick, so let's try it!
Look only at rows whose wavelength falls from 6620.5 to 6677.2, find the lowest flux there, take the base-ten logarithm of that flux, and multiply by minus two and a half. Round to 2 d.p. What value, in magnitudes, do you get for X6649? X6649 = -2.31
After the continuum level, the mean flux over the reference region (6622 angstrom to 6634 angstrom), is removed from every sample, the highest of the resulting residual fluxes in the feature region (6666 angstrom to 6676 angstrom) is -0.9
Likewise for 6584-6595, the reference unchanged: -0.5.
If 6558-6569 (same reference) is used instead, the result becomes -0.1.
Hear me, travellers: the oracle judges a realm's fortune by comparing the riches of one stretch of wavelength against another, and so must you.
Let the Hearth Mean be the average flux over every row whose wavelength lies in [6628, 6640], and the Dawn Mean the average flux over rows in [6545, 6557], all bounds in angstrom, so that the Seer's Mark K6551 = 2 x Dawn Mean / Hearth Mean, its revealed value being 1.88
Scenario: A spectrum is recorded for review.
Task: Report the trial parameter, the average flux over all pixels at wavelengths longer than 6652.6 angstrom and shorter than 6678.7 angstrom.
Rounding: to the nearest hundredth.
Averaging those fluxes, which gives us 8.69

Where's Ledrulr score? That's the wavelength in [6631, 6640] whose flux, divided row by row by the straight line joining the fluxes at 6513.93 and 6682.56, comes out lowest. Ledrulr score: 6639.62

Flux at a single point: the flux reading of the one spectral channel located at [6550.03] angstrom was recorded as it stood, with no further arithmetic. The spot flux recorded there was 9.34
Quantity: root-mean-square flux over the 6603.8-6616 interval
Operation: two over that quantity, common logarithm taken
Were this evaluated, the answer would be -0.679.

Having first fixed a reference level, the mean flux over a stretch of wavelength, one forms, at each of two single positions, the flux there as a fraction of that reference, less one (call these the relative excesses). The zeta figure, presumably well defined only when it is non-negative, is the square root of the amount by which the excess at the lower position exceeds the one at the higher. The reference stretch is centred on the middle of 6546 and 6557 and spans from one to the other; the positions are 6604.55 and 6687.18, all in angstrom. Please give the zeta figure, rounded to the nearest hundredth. 0.23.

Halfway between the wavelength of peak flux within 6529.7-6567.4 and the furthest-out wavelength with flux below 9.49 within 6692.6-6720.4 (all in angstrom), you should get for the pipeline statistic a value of 6642.4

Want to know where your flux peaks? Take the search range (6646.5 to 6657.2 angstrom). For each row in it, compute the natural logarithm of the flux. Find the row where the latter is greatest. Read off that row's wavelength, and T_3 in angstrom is 6647.27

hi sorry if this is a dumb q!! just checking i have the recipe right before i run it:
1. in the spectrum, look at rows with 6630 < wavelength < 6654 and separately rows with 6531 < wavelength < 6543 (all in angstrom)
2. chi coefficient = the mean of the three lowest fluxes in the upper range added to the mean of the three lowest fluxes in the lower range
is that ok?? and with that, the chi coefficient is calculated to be 18.8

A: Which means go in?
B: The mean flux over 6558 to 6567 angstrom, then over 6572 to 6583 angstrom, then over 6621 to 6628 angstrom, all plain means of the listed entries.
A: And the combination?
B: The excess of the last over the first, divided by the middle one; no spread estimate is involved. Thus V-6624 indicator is 0.01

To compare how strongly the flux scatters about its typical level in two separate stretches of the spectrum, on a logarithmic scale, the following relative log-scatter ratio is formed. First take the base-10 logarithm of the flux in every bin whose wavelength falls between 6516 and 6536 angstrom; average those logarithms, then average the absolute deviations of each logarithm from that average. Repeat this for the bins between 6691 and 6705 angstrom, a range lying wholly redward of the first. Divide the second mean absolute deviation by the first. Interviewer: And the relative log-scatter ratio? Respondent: 1.0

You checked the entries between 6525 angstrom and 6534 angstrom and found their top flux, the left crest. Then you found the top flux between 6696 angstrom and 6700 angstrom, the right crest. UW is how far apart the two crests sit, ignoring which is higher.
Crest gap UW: 0.54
